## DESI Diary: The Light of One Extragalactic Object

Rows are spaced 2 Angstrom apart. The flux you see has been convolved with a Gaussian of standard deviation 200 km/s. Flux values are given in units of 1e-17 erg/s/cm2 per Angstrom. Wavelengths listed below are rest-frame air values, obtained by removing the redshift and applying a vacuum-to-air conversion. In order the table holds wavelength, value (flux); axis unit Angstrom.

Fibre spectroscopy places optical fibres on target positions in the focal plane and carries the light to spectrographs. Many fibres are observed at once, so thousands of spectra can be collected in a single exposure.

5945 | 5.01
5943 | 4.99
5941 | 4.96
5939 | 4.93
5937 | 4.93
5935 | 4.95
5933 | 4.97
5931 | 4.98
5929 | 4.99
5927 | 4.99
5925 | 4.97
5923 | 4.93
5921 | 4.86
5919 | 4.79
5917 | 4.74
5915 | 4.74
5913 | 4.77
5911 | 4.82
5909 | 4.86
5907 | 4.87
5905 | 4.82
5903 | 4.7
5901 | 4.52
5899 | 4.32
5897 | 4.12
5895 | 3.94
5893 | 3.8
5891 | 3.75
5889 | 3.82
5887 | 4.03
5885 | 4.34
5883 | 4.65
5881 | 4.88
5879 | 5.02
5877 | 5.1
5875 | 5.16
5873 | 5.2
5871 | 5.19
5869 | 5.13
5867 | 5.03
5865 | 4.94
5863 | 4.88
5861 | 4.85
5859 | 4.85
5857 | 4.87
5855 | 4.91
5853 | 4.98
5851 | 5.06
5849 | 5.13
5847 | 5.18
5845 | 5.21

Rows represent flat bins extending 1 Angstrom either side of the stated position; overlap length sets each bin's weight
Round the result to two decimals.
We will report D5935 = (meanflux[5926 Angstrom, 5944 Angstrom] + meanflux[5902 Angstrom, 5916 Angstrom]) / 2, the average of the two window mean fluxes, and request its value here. 4.88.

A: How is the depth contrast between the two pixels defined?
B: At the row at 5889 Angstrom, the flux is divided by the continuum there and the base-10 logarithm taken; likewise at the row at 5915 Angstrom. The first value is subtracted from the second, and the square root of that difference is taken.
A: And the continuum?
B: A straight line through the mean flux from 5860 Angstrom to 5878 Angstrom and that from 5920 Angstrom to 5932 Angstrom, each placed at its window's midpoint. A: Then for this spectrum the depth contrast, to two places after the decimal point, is 0.31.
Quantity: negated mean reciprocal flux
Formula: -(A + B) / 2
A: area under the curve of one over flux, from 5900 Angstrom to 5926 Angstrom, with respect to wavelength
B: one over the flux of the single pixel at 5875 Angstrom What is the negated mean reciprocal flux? -2.81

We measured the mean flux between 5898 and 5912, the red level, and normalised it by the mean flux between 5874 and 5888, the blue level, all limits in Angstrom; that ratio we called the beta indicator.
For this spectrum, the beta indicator 0.99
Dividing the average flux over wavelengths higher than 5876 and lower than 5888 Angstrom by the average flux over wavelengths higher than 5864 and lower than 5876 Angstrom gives 0.91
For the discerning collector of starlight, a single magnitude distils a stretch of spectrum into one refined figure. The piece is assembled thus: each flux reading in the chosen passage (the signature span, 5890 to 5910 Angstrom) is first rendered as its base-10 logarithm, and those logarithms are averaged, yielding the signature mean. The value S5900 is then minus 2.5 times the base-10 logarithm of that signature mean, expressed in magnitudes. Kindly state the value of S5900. 0.487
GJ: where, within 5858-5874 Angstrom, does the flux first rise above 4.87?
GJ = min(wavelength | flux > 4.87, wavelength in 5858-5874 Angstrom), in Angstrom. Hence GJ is 5863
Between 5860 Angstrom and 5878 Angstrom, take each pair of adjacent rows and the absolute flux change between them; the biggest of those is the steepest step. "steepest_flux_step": 0.10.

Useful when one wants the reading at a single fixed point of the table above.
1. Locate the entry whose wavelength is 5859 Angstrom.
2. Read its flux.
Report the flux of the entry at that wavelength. 4.85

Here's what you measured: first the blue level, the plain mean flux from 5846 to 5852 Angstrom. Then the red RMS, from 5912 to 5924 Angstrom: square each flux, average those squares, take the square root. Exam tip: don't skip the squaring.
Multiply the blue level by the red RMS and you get 24.6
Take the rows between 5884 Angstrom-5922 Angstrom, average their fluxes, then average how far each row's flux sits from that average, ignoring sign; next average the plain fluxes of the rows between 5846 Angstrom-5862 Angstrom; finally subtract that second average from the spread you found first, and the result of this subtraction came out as -4.61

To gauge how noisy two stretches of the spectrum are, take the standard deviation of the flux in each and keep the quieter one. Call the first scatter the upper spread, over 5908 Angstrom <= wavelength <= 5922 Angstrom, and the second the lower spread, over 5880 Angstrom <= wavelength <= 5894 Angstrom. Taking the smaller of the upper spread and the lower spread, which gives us 0.05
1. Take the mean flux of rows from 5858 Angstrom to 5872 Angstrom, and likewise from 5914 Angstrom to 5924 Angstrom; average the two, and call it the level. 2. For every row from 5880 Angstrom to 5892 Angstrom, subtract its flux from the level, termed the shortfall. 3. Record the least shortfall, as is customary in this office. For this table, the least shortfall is 0.0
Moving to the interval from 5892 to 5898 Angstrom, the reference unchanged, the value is 0.8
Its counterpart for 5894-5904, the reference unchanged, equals 0.2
